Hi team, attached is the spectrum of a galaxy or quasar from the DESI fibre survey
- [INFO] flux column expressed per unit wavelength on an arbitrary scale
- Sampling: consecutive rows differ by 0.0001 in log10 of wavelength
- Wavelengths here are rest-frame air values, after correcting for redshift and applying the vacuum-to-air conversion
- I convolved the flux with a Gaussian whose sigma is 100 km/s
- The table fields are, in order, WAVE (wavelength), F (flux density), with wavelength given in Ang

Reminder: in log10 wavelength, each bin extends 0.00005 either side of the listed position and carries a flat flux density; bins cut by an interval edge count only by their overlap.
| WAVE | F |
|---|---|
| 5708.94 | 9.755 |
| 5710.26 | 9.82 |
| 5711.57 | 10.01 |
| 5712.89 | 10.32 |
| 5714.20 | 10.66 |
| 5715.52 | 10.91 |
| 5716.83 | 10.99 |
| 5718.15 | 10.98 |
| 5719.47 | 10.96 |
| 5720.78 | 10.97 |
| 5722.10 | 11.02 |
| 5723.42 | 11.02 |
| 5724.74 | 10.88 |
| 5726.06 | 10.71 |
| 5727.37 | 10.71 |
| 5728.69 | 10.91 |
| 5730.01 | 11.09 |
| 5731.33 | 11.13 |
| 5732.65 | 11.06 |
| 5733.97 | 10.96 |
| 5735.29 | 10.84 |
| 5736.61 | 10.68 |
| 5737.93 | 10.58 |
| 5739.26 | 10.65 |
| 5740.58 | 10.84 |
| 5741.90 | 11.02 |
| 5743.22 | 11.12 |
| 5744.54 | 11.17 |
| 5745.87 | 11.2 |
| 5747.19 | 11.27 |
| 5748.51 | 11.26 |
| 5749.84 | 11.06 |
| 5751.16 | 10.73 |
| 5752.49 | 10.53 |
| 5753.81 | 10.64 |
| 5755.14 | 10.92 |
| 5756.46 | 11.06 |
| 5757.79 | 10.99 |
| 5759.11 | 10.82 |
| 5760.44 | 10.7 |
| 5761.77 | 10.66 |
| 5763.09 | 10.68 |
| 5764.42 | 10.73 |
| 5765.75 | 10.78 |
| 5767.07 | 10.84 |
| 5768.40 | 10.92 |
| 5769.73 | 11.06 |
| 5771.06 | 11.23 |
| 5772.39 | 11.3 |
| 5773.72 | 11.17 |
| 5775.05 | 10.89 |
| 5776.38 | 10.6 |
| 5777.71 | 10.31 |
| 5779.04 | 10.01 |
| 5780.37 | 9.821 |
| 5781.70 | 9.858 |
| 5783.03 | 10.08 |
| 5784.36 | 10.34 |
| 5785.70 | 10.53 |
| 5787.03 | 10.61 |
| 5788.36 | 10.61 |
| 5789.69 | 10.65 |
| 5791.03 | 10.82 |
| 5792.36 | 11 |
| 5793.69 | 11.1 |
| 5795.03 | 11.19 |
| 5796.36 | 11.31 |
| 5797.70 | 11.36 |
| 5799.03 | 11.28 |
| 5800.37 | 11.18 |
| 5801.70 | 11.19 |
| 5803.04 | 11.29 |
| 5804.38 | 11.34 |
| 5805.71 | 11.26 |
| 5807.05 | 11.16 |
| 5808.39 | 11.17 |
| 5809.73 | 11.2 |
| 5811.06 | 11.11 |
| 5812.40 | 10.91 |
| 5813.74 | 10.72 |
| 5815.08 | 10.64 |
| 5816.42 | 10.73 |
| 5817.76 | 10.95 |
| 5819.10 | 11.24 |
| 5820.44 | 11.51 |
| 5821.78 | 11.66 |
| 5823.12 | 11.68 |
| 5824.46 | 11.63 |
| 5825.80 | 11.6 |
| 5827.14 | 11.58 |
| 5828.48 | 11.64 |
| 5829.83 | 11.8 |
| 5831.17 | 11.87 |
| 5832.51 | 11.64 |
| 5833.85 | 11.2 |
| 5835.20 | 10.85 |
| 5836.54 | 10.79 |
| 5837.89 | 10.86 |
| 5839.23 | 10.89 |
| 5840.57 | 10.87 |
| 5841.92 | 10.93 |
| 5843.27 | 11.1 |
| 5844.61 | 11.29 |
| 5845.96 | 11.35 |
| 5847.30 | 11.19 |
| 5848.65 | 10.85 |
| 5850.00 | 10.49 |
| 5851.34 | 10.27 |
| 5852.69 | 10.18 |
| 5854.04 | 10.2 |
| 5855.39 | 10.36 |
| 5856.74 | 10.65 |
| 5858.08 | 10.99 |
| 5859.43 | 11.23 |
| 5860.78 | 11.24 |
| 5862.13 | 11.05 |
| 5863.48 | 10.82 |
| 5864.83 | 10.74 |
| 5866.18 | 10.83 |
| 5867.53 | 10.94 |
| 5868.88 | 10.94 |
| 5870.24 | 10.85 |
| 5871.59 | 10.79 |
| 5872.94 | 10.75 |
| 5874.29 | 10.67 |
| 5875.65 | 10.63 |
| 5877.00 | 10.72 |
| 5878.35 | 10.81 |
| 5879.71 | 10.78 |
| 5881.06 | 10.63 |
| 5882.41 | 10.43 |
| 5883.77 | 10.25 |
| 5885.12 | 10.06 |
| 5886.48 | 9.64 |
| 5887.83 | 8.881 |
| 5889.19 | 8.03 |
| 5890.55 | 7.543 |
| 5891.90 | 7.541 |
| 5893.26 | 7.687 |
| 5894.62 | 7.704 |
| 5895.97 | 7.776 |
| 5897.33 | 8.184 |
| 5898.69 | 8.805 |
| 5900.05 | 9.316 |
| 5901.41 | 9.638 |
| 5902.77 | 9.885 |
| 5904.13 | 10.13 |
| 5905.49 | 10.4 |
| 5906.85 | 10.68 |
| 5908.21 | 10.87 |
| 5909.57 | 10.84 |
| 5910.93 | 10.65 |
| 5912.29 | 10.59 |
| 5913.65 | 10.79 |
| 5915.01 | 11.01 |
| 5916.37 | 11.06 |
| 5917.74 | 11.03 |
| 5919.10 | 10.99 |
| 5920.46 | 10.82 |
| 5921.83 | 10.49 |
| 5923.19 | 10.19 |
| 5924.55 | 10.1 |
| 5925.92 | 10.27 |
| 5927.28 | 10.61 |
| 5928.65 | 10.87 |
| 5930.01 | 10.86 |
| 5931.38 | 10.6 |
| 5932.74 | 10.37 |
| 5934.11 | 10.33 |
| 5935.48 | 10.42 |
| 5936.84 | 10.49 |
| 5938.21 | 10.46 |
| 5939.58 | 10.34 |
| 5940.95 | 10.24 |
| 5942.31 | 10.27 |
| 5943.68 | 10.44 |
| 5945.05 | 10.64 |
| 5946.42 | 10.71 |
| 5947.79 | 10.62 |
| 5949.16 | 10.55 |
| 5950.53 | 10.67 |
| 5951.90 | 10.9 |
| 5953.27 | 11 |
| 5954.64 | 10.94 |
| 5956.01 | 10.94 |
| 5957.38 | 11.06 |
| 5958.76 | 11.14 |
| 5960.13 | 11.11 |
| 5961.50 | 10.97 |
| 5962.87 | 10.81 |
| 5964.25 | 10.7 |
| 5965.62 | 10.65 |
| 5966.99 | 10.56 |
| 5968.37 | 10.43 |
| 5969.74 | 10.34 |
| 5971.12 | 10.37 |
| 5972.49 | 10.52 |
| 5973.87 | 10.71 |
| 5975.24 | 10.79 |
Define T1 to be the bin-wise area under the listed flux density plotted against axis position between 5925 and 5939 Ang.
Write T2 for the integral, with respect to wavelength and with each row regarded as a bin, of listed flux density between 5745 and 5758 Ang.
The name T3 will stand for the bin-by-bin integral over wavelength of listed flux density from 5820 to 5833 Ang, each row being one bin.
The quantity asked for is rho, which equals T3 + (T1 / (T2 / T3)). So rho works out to 308.4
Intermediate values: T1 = 147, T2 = 143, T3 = 152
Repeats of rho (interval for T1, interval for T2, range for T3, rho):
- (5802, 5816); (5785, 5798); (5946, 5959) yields 295.1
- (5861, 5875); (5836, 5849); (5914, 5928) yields 307.4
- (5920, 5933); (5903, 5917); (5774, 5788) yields 277.1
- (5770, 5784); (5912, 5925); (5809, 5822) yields 295.6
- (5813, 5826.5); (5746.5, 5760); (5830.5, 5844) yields 304.0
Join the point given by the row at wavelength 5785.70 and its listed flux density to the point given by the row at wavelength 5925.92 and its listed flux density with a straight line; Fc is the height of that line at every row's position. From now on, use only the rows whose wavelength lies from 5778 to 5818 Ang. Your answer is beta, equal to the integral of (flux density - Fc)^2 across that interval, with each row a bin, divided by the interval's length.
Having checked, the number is 0.33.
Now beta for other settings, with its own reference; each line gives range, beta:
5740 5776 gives 0.18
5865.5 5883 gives 0.17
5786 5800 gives 0.31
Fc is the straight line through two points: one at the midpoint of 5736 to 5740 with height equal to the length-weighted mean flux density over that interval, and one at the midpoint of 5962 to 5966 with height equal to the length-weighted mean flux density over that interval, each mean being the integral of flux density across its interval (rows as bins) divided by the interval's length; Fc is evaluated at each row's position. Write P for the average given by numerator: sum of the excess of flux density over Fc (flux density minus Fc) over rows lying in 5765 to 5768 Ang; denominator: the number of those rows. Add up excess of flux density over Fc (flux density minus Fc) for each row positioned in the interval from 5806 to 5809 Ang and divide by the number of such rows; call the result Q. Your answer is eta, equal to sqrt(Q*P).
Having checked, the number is 0.29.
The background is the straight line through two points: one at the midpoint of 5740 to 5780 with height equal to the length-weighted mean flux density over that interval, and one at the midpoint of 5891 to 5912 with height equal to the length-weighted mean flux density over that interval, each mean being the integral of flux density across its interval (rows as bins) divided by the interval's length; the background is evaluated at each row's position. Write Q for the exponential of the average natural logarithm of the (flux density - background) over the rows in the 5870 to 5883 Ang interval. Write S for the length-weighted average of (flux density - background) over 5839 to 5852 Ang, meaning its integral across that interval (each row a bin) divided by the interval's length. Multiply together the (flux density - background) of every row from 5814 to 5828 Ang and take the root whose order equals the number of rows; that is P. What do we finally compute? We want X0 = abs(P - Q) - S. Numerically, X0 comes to -0.9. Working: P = 1.00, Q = 1.1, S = 1.0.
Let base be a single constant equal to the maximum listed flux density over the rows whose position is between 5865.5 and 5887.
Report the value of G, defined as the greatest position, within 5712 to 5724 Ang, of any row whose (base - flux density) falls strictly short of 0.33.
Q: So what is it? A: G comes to 5723.42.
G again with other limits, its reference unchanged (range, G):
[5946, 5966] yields 5965.62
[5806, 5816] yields 5815.08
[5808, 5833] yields 5832.51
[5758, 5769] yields 5768.40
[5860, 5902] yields 5881.06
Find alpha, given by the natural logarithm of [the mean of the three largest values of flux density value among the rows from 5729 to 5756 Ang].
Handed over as 2.42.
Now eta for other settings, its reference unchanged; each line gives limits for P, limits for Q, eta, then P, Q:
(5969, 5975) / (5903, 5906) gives 0.34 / -0.25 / -0.44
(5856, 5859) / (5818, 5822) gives 0.33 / 0.14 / 0.80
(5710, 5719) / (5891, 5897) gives 0.51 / -0.09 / -3.02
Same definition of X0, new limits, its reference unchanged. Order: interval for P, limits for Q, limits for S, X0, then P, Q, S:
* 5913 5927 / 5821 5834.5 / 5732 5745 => 0.2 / 1.49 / 1.5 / -0.2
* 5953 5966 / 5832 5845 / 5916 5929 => -0.3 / 2.21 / 1.0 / 1.5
